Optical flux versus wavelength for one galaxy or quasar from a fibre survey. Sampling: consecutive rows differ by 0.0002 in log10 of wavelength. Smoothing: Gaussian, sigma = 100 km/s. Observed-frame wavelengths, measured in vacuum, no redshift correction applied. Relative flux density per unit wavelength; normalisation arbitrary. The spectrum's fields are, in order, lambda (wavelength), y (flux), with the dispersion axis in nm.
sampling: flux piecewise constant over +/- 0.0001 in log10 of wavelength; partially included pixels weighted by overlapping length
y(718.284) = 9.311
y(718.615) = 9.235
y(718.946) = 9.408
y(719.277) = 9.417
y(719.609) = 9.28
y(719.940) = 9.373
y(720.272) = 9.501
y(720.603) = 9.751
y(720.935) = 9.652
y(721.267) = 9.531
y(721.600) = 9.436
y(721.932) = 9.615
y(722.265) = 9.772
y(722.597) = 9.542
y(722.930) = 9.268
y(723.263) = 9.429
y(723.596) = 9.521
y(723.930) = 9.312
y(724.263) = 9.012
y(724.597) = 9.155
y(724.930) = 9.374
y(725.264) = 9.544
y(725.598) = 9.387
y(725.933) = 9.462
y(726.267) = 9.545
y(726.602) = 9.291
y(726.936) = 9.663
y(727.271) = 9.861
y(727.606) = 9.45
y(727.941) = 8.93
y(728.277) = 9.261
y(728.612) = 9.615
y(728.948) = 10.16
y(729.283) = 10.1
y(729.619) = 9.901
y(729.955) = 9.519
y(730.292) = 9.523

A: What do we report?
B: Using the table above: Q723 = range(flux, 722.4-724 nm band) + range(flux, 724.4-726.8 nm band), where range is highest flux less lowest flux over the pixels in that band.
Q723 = 0.66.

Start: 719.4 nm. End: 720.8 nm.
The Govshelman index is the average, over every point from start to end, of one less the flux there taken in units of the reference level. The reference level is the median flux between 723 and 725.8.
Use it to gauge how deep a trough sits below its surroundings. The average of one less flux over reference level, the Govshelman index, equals -0.010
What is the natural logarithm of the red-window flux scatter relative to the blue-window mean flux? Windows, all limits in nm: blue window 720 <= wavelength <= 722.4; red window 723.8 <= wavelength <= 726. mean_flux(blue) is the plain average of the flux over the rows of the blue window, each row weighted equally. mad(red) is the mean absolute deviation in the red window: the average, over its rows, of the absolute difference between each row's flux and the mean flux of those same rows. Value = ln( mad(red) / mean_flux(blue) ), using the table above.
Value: -4.2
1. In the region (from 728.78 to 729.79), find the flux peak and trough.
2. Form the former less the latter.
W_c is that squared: 0.1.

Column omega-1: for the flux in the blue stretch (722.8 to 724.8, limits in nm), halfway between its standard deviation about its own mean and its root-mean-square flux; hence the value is 4.73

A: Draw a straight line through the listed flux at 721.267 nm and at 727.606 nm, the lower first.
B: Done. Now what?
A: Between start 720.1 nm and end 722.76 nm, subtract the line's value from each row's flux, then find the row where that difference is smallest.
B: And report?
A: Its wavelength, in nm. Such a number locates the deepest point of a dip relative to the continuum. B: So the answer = 721.600 nm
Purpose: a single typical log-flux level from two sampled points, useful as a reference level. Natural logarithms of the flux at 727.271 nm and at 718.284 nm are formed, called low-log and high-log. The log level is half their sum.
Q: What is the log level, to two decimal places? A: 2.26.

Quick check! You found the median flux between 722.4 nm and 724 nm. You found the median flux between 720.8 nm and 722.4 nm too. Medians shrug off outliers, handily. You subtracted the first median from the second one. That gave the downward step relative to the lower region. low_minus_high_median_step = 0.19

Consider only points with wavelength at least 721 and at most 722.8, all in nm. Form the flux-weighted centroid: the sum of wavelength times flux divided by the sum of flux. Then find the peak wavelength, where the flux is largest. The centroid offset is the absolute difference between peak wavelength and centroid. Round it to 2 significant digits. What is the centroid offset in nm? 0.33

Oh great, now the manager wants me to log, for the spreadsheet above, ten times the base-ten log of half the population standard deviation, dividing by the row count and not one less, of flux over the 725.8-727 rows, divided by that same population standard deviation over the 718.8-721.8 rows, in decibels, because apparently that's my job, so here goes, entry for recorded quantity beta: -3.1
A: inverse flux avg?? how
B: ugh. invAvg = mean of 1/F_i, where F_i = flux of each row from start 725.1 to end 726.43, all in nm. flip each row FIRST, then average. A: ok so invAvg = 0.105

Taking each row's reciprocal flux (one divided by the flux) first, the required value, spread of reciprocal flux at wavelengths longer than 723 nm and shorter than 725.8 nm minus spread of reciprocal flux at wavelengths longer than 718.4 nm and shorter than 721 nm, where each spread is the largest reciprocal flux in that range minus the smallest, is 0.000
